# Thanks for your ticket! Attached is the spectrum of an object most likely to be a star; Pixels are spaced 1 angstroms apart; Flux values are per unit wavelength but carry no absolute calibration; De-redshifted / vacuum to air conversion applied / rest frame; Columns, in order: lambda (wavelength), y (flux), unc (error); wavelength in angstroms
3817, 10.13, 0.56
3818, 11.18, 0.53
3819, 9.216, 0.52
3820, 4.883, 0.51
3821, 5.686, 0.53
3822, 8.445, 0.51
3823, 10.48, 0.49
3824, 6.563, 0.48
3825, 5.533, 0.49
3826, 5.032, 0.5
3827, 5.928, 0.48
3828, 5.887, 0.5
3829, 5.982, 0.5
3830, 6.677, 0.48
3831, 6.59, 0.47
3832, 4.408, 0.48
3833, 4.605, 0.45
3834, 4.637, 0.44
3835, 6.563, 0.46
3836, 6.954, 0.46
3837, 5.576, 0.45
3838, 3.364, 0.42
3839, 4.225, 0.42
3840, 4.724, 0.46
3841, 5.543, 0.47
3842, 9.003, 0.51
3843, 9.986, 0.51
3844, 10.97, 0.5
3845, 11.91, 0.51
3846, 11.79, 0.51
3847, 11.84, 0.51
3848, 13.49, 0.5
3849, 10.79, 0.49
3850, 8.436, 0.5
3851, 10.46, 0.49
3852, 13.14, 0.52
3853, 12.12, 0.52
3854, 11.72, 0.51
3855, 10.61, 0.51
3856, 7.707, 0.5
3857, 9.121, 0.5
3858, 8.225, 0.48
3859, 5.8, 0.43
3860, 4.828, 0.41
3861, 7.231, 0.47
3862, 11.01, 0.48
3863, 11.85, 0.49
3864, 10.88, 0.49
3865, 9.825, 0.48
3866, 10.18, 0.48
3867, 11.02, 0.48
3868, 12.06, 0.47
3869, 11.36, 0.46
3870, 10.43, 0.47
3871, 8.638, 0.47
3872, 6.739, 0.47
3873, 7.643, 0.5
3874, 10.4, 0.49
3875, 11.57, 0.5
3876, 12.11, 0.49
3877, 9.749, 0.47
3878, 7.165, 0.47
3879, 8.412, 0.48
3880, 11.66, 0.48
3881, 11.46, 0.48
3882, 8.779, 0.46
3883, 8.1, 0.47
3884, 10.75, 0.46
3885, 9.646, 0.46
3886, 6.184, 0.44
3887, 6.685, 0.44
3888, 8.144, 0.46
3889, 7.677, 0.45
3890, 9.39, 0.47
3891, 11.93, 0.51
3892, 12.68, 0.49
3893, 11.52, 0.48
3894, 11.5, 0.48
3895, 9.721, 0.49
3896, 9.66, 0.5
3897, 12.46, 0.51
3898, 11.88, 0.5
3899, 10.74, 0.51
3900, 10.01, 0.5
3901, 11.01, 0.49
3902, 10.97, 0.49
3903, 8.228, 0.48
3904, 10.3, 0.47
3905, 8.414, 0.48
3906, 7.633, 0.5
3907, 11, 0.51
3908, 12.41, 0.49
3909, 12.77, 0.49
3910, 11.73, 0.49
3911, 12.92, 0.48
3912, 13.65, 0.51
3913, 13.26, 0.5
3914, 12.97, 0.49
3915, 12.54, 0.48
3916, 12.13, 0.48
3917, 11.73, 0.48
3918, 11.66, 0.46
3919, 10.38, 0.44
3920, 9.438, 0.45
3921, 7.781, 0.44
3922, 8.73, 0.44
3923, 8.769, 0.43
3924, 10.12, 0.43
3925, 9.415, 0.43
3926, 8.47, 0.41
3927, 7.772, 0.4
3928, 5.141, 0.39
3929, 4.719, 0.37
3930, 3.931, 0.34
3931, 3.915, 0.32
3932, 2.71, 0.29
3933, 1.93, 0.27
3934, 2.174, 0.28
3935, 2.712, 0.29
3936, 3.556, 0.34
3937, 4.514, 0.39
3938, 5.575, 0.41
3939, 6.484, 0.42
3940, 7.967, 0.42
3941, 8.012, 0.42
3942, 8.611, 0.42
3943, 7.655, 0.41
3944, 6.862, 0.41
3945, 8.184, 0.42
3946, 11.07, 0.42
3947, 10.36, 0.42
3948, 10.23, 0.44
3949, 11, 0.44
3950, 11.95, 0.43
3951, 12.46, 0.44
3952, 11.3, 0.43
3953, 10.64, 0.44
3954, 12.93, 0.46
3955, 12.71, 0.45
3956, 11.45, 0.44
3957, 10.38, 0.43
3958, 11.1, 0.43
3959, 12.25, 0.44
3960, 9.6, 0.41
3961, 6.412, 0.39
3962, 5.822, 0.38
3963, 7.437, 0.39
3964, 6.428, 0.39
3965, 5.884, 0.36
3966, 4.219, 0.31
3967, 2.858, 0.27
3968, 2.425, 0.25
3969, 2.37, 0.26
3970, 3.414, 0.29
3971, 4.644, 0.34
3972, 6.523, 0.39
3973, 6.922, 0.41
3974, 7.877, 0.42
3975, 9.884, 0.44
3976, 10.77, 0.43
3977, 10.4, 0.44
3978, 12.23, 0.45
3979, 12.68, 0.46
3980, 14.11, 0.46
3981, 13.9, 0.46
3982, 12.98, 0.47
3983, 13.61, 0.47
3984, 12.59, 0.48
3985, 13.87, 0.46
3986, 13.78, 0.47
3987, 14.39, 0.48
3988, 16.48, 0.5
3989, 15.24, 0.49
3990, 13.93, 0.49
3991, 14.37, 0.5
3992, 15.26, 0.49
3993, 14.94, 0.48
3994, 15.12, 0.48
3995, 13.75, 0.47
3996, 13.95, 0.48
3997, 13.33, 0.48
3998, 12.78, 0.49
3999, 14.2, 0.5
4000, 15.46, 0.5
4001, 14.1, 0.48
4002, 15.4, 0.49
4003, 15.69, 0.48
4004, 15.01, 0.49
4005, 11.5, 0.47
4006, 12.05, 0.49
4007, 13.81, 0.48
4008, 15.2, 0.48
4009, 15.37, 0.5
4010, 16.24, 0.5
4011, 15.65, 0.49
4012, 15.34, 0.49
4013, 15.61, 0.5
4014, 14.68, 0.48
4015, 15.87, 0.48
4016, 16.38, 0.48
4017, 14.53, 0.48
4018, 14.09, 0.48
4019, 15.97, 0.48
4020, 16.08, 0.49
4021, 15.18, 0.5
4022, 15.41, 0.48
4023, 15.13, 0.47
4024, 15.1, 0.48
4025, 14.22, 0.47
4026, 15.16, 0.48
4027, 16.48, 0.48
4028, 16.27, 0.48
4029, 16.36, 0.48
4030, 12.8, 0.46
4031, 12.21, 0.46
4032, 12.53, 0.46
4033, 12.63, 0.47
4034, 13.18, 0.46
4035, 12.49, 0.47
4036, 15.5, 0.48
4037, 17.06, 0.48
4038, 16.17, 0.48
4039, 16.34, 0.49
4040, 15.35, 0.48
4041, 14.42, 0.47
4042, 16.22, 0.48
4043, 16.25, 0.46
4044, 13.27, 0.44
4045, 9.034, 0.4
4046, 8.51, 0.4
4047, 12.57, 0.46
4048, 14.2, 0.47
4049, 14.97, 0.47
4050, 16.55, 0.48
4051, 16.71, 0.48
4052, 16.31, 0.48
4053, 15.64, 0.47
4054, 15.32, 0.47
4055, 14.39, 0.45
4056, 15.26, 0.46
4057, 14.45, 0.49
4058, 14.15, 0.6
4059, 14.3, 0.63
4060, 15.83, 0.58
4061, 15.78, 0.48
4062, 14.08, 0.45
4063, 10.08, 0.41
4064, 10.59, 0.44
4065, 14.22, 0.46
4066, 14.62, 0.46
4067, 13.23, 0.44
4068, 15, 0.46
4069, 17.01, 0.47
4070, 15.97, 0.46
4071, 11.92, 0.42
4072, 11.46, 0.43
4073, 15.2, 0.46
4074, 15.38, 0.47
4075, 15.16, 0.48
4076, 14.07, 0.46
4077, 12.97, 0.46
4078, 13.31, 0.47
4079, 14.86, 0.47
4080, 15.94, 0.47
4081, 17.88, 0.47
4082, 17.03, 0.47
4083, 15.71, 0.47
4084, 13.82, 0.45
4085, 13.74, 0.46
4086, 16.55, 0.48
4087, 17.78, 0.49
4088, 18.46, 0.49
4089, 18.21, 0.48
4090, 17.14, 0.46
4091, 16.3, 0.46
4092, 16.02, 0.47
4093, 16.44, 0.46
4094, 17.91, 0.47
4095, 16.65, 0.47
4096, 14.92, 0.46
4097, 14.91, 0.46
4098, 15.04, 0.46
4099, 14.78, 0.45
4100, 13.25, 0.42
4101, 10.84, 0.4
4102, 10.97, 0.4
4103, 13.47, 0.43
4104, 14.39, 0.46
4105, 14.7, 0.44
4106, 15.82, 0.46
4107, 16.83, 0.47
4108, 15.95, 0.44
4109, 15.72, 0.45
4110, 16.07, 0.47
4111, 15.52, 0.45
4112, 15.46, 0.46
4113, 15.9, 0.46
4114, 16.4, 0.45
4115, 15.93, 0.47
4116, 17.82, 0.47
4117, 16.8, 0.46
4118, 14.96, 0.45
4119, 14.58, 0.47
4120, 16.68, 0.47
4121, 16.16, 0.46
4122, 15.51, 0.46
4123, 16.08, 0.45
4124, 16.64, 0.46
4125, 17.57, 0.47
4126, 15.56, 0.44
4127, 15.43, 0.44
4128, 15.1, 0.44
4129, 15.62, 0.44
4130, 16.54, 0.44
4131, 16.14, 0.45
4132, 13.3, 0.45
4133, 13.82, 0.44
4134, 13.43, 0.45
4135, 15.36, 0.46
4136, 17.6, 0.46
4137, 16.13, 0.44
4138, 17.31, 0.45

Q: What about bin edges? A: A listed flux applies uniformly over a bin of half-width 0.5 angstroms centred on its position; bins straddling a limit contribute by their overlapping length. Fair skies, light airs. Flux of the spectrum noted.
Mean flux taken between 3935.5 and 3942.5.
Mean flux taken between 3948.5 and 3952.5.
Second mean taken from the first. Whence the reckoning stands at -5.3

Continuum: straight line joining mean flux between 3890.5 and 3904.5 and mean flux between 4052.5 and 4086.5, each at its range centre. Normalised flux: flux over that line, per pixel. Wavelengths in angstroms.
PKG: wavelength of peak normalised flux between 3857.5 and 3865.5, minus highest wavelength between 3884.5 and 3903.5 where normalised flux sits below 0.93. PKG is -40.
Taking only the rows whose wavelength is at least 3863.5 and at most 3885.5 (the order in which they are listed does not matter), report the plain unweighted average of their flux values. 9.94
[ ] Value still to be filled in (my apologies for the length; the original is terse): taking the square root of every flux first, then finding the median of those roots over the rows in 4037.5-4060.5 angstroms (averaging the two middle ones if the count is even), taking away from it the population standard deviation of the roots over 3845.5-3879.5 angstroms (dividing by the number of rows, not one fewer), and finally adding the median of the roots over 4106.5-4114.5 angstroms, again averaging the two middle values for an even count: 7.55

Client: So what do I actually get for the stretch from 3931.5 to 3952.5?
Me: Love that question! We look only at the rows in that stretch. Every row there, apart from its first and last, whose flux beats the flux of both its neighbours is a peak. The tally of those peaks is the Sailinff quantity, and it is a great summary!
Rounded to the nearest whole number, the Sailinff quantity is 3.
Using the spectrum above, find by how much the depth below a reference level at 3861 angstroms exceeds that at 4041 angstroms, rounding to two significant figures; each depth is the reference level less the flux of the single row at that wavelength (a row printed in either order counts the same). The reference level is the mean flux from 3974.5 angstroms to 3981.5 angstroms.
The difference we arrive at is 7.2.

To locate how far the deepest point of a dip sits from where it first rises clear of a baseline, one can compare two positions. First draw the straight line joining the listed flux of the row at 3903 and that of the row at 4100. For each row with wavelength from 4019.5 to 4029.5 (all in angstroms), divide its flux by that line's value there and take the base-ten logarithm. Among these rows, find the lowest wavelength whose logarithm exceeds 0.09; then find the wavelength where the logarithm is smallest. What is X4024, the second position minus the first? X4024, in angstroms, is 5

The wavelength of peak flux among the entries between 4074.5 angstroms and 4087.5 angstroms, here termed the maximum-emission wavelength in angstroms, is 4081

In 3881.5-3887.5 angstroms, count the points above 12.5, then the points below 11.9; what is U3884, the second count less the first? 6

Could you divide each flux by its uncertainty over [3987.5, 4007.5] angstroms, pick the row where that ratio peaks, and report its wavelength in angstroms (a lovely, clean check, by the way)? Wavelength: 3988 angstroms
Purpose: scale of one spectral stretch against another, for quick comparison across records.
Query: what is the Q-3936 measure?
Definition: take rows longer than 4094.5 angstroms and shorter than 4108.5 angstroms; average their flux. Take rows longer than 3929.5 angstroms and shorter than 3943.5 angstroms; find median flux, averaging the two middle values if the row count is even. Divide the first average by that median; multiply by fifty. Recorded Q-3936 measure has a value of 171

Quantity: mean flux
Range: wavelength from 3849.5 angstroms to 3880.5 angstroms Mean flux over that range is 9.7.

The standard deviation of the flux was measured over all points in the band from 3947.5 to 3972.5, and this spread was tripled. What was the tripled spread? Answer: 11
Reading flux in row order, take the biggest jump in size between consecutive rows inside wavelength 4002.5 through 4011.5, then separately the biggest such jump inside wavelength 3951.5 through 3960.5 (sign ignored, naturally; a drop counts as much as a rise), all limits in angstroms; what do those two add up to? 6.2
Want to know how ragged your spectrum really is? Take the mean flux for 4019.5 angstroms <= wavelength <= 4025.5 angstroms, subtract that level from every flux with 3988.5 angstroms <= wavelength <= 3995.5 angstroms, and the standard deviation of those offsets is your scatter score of 0.6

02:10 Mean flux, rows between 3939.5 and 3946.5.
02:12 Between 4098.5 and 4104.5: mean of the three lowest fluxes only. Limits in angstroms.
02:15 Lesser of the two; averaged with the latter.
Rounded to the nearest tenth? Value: 10.0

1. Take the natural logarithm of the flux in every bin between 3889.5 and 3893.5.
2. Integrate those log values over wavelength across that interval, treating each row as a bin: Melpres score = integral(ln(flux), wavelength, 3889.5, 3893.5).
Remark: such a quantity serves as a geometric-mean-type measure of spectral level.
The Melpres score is 9.7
